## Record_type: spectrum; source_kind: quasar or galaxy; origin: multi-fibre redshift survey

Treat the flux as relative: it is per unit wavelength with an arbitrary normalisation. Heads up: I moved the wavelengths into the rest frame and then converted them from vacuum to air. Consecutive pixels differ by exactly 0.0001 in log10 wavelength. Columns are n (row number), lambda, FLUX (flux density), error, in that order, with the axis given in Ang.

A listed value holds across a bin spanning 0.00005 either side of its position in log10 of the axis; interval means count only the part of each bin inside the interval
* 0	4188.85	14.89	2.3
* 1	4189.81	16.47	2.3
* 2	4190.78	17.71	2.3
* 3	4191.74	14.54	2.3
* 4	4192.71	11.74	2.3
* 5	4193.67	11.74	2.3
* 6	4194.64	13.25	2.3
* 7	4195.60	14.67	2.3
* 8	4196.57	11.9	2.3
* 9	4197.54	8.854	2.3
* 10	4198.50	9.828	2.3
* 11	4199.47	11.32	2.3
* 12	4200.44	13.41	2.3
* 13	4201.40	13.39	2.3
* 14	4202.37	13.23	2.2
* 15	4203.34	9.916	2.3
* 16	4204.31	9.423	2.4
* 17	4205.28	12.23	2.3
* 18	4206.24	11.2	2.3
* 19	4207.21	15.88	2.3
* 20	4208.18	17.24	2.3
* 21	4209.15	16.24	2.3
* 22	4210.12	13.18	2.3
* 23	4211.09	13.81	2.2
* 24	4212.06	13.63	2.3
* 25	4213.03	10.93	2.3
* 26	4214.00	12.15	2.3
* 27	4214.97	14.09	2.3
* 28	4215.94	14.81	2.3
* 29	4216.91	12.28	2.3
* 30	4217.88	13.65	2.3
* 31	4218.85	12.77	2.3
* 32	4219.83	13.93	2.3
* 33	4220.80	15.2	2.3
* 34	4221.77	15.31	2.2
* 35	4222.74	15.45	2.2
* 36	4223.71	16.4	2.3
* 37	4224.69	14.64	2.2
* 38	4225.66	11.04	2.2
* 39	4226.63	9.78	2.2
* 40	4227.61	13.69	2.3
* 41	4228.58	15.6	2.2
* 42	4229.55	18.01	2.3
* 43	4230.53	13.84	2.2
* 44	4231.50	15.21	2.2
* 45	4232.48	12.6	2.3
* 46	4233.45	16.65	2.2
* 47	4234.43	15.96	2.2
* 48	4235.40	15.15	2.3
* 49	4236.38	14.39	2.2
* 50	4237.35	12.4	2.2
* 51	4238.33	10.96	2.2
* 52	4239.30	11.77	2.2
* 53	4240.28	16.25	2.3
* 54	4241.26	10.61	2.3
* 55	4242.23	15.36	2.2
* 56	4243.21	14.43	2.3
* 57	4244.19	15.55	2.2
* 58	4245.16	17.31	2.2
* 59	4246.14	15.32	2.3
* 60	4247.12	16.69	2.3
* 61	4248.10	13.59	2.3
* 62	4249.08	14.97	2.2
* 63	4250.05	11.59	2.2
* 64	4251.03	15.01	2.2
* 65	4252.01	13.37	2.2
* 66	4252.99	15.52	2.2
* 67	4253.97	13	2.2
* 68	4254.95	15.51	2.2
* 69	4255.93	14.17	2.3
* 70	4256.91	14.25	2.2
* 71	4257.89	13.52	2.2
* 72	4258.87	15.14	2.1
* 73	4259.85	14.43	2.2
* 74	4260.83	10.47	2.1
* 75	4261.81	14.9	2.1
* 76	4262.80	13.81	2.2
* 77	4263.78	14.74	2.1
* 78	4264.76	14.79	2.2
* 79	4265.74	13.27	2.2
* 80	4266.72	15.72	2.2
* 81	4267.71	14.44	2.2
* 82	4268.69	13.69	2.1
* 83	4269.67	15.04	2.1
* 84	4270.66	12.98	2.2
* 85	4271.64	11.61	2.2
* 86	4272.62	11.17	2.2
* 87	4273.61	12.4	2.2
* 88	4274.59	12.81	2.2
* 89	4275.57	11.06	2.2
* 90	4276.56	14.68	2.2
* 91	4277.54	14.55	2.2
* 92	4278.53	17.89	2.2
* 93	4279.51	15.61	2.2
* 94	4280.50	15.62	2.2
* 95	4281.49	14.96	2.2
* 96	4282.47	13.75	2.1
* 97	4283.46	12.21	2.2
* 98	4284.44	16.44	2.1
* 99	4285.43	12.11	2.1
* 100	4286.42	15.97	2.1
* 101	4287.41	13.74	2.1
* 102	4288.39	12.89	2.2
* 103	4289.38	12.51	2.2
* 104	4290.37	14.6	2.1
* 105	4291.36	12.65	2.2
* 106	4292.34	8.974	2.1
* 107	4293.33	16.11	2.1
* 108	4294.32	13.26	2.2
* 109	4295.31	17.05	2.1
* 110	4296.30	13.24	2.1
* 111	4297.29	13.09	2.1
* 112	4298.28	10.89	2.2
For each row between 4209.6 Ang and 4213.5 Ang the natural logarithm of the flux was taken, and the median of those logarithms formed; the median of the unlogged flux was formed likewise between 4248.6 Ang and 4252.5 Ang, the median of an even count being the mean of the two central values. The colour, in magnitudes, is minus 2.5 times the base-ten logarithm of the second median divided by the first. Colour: -1.84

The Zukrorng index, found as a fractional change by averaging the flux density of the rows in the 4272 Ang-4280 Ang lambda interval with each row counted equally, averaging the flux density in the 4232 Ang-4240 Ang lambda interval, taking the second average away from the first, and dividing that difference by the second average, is 0.00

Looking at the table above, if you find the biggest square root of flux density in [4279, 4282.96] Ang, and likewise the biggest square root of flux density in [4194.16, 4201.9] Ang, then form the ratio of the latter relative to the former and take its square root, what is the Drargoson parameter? 0.984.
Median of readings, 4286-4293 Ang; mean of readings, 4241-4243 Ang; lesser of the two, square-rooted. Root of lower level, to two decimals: 3.59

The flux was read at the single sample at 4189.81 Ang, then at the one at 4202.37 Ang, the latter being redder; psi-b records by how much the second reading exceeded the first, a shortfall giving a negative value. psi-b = -3.2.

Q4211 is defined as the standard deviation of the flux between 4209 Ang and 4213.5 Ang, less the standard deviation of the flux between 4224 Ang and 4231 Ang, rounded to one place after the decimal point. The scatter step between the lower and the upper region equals -0.9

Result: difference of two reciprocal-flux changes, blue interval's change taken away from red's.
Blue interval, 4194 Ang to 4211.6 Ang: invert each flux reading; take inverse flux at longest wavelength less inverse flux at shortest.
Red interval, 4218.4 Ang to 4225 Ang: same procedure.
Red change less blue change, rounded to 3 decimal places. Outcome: -0.007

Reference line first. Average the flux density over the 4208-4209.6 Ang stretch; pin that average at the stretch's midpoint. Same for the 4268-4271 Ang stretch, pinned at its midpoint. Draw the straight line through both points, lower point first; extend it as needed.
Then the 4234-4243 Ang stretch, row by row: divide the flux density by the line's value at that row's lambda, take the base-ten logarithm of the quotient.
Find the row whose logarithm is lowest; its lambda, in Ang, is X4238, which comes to 4241.26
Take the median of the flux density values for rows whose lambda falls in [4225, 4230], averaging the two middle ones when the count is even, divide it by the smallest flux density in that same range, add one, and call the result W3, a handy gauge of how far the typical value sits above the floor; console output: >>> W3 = 2.40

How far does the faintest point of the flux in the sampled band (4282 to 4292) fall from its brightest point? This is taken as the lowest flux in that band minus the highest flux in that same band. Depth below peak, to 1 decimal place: -4.3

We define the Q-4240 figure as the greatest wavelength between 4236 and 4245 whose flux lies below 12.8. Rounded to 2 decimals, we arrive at 4241.26 Ang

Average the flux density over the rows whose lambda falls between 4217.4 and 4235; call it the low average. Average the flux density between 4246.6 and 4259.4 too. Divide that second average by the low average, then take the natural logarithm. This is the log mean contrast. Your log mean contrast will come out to -0.007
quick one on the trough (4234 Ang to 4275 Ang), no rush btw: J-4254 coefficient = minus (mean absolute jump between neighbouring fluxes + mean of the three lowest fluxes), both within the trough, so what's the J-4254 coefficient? -12.5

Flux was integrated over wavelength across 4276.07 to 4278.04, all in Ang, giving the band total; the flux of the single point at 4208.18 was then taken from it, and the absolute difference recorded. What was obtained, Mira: 12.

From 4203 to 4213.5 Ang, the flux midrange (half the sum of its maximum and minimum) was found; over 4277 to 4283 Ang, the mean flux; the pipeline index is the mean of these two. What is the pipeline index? 14.4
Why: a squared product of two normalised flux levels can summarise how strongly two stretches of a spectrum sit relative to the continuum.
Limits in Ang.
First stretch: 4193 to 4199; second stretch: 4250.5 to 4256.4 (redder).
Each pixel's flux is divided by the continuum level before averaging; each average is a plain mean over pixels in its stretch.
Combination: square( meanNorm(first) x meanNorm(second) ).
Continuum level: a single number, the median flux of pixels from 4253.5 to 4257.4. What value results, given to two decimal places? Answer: 0.70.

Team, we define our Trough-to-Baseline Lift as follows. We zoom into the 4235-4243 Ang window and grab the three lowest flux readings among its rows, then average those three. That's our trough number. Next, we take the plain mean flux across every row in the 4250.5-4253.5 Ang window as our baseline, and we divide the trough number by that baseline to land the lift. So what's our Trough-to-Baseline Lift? 0.76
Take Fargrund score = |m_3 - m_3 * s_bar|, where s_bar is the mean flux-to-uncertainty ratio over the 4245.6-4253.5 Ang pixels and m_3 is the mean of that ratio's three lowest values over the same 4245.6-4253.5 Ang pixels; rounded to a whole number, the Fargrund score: 32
